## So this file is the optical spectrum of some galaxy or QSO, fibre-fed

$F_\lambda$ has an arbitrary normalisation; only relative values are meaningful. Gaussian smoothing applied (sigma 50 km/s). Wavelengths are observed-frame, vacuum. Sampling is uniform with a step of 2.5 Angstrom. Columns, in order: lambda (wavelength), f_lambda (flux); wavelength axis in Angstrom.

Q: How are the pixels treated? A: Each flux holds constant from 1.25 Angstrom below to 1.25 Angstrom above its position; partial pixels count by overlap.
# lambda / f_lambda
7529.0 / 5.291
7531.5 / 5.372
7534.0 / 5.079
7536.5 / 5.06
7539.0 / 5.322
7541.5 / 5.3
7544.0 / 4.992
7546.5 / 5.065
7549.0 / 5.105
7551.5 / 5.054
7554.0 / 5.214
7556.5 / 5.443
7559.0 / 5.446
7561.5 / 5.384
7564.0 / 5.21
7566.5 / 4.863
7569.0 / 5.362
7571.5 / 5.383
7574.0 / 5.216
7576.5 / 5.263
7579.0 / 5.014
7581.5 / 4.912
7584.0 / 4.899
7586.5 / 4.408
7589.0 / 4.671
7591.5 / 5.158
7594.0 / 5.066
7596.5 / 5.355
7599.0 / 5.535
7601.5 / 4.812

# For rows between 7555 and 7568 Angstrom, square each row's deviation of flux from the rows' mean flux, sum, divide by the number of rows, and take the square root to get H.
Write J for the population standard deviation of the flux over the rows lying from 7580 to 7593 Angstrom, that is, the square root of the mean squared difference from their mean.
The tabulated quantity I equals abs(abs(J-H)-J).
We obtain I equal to 0.22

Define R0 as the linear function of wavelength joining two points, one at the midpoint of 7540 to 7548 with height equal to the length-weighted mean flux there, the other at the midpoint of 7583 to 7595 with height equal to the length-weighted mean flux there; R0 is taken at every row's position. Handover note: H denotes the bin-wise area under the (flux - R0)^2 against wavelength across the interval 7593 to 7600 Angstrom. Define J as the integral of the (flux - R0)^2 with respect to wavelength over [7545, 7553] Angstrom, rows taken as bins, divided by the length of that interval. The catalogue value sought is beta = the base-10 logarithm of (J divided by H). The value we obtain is -3.0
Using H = 2.3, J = 0.00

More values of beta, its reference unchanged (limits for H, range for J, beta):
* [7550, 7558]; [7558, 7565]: -0.6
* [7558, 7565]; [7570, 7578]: -0.8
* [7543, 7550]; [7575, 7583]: 0.0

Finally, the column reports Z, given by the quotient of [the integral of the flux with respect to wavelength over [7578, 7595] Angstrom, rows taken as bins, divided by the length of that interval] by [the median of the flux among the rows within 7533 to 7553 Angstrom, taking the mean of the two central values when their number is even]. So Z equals 0.960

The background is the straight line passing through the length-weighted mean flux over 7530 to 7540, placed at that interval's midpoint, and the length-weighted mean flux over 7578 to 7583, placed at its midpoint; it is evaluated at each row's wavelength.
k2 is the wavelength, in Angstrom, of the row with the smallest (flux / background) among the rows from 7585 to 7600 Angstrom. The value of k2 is 7586.5 Angstrom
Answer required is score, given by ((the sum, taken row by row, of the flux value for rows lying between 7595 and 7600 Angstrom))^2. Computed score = 119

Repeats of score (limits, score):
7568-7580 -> 688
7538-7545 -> 244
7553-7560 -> 259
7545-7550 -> 103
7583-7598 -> 874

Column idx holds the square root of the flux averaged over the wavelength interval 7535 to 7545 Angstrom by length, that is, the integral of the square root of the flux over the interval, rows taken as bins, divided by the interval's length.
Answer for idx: 2.27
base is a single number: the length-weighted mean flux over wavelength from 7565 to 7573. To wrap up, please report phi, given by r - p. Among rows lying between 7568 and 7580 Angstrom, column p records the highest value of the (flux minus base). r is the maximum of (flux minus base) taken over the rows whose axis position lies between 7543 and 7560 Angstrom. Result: 0.1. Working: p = 0.18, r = 0.24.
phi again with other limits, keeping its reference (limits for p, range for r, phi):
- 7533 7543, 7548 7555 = -0.1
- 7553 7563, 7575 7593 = -0.2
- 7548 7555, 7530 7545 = 0.2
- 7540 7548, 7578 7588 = -0.3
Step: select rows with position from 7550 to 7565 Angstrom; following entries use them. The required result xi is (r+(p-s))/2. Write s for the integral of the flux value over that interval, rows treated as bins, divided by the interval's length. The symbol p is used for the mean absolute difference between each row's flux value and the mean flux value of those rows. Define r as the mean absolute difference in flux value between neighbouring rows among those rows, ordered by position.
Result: -2.52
